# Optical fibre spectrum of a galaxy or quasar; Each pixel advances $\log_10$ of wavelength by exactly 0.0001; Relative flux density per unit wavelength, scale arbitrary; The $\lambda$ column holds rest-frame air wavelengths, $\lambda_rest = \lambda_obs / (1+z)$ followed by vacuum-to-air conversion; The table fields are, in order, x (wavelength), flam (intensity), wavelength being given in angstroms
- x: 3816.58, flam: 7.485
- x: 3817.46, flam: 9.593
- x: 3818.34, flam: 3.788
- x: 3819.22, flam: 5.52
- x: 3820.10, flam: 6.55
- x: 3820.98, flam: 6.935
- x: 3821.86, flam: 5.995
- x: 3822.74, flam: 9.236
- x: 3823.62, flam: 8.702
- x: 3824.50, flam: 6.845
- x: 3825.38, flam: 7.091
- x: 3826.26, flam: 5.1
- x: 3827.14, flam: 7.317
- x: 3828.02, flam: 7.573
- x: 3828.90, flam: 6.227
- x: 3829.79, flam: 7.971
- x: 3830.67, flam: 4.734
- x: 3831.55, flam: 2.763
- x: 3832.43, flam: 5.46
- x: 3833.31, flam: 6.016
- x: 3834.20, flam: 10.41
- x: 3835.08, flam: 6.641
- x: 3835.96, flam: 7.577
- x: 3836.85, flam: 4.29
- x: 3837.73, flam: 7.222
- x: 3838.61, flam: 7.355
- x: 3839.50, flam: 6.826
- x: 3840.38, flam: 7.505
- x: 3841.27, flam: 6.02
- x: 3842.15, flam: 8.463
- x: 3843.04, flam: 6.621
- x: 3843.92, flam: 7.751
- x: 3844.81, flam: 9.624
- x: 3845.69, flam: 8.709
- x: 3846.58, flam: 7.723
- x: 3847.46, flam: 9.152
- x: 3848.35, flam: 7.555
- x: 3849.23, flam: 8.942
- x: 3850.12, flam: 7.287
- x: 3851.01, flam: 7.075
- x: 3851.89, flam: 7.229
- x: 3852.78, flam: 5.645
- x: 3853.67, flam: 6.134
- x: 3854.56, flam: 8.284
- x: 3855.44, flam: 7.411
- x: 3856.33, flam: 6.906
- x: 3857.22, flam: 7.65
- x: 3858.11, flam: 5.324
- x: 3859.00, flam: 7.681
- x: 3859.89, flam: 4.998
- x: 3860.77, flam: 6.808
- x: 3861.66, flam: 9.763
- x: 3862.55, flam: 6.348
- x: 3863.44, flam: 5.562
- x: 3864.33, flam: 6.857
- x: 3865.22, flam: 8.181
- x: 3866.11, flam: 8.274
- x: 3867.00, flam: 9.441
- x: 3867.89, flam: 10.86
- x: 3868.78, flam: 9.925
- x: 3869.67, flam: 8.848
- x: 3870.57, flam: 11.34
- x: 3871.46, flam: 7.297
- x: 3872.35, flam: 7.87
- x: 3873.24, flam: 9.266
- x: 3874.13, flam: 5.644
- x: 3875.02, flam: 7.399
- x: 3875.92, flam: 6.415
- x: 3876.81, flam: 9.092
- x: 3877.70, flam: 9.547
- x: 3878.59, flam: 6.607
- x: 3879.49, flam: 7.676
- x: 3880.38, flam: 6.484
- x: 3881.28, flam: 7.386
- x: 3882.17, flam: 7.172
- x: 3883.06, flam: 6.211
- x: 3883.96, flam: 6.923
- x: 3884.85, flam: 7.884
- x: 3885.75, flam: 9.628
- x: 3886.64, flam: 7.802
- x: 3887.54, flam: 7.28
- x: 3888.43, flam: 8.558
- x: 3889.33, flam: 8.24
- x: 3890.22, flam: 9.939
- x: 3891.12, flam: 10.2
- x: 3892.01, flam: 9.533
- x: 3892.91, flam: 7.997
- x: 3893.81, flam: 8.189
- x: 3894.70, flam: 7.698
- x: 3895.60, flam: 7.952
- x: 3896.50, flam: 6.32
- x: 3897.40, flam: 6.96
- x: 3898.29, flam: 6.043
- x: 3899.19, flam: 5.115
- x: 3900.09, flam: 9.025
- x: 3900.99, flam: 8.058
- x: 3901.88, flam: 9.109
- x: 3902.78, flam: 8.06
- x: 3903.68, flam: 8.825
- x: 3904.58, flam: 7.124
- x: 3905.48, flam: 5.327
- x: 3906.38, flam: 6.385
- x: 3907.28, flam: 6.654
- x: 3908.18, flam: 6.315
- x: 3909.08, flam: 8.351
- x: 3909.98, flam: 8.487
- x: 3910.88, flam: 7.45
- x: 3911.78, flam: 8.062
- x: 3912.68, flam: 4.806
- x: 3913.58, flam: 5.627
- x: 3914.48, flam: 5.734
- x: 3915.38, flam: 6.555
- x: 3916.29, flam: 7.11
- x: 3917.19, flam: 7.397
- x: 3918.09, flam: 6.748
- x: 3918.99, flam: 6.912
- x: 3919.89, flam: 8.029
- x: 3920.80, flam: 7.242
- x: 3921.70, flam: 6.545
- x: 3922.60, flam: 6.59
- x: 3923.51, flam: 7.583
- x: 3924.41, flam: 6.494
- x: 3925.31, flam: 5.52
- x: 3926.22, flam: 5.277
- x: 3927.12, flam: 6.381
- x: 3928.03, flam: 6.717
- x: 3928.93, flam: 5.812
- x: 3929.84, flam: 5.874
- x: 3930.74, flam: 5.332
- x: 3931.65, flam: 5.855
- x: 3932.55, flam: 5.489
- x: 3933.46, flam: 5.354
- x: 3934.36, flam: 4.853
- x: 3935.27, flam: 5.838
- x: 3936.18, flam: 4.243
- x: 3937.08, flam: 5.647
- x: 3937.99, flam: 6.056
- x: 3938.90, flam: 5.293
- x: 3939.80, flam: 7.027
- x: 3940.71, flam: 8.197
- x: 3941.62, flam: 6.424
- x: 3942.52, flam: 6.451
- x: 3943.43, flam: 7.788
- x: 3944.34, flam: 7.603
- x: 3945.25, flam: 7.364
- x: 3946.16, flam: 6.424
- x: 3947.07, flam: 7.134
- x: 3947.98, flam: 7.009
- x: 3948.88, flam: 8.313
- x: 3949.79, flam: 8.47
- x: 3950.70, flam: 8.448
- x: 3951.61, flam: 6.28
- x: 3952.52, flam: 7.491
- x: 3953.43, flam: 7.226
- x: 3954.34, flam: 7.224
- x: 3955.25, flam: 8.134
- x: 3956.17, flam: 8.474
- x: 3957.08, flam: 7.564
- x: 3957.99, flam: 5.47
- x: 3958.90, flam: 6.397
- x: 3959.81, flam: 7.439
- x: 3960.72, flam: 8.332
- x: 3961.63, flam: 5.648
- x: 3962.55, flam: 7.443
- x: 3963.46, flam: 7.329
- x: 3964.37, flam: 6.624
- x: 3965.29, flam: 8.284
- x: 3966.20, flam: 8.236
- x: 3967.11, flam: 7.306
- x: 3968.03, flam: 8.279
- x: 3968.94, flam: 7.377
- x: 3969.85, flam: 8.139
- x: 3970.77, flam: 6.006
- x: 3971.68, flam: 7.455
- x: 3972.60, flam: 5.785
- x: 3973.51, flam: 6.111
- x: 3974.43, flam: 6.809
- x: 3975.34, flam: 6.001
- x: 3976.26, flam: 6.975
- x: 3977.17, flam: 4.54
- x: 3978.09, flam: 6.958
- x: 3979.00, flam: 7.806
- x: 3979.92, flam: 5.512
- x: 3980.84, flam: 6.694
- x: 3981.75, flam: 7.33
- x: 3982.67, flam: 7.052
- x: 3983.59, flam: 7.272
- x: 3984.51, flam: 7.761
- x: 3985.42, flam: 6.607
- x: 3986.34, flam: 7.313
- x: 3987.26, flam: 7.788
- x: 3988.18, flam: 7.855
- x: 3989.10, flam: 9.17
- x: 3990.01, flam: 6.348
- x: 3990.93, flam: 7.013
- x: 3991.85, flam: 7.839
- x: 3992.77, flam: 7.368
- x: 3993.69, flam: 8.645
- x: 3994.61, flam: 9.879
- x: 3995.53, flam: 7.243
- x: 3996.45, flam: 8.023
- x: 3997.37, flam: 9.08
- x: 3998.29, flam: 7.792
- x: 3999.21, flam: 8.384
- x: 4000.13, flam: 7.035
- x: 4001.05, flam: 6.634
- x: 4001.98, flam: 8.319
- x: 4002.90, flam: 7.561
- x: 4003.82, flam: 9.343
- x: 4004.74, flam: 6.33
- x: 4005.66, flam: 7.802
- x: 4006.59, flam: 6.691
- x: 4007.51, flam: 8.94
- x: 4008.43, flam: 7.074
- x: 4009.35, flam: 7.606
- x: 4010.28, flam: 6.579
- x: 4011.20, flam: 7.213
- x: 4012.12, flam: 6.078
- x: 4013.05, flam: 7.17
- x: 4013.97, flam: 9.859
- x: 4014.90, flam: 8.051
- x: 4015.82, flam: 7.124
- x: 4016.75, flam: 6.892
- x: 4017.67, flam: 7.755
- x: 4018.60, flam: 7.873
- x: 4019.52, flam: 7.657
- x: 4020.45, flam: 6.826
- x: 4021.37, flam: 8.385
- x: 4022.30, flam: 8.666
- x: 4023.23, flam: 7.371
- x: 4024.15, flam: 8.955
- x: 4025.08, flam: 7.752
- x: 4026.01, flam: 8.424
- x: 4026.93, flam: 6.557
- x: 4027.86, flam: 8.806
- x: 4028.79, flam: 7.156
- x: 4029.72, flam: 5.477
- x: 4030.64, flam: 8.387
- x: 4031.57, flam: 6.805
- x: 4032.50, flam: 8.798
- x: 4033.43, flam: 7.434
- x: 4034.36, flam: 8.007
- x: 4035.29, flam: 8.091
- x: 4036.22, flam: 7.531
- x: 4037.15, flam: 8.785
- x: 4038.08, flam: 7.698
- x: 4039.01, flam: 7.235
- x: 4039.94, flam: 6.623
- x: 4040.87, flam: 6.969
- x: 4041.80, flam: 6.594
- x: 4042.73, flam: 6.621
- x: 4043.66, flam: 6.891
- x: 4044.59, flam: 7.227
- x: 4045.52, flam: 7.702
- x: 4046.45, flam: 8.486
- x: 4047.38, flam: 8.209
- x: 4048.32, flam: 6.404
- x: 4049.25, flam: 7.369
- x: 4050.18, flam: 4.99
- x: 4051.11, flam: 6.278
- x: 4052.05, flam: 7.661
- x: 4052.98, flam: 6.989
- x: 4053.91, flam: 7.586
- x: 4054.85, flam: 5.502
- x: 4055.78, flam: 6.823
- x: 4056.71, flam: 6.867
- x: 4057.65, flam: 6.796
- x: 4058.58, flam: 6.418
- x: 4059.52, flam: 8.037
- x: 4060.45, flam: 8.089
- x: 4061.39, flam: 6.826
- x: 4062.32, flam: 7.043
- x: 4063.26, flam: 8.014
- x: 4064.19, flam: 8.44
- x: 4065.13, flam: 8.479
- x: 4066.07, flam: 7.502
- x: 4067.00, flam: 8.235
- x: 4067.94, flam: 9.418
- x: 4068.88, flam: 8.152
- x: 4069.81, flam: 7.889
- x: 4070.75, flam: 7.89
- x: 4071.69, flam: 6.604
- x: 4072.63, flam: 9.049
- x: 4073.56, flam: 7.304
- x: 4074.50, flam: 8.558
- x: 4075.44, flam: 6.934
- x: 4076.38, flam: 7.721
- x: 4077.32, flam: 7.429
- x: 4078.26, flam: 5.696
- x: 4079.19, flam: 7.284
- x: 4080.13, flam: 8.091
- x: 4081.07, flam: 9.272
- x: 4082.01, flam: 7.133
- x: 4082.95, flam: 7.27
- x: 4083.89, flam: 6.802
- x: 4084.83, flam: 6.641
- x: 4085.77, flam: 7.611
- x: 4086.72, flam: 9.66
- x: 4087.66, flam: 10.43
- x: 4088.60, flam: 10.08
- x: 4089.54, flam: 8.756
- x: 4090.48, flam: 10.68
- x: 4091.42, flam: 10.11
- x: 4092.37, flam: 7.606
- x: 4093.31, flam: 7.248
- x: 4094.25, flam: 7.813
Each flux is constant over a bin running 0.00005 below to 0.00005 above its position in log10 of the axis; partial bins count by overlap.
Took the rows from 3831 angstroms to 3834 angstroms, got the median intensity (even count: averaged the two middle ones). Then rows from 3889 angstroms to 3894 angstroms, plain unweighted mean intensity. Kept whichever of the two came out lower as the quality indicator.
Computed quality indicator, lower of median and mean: 5.5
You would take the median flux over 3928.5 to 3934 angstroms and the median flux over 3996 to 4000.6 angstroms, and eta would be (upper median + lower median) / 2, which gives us 6.8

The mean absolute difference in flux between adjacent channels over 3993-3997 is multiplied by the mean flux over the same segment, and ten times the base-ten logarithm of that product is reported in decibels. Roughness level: 11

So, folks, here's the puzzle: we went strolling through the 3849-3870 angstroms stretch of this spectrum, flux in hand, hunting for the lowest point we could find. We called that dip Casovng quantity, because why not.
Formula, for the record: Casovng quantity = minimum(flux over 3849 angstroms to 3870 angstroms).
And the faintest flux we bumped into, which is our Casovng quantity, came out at 4.998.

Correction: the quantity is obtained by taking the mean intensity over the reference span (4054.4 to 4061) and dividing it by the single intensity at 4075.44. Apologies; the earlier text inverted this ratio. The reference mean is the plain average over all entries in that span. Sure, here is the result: 1.00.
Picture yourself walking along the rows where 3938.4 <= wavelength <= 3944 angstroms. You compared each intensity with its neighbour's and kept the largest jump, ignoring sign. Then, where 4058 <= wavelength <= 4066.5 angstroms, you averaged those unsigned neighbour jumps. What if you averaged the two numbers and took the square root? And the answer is 1.11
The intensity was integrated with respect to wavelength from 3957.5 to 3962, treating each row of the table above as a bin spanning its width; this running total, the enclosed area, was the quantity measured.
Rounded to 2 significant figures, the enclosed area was 30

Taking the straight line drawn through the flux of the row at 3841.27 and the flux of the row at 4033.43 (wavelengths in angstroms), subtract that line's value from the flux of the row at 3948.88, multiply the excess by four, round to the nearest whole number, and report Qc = 6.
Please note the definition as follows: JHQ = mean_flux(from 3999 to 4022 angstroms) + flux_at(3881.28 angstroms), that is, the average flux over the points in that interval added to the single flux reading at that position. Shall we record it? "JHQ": 15.0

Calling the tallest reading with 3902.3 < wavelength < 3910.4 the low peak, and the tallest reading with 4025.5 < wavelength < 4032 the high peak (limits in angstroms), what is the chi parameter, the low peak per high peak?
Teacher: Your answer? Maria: 1.00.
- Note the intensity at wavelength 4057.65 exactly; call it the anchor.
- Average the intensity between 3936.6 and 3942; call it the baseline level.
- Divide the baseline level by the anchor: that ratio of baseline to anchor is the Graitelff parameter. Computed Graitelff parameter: 0.95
